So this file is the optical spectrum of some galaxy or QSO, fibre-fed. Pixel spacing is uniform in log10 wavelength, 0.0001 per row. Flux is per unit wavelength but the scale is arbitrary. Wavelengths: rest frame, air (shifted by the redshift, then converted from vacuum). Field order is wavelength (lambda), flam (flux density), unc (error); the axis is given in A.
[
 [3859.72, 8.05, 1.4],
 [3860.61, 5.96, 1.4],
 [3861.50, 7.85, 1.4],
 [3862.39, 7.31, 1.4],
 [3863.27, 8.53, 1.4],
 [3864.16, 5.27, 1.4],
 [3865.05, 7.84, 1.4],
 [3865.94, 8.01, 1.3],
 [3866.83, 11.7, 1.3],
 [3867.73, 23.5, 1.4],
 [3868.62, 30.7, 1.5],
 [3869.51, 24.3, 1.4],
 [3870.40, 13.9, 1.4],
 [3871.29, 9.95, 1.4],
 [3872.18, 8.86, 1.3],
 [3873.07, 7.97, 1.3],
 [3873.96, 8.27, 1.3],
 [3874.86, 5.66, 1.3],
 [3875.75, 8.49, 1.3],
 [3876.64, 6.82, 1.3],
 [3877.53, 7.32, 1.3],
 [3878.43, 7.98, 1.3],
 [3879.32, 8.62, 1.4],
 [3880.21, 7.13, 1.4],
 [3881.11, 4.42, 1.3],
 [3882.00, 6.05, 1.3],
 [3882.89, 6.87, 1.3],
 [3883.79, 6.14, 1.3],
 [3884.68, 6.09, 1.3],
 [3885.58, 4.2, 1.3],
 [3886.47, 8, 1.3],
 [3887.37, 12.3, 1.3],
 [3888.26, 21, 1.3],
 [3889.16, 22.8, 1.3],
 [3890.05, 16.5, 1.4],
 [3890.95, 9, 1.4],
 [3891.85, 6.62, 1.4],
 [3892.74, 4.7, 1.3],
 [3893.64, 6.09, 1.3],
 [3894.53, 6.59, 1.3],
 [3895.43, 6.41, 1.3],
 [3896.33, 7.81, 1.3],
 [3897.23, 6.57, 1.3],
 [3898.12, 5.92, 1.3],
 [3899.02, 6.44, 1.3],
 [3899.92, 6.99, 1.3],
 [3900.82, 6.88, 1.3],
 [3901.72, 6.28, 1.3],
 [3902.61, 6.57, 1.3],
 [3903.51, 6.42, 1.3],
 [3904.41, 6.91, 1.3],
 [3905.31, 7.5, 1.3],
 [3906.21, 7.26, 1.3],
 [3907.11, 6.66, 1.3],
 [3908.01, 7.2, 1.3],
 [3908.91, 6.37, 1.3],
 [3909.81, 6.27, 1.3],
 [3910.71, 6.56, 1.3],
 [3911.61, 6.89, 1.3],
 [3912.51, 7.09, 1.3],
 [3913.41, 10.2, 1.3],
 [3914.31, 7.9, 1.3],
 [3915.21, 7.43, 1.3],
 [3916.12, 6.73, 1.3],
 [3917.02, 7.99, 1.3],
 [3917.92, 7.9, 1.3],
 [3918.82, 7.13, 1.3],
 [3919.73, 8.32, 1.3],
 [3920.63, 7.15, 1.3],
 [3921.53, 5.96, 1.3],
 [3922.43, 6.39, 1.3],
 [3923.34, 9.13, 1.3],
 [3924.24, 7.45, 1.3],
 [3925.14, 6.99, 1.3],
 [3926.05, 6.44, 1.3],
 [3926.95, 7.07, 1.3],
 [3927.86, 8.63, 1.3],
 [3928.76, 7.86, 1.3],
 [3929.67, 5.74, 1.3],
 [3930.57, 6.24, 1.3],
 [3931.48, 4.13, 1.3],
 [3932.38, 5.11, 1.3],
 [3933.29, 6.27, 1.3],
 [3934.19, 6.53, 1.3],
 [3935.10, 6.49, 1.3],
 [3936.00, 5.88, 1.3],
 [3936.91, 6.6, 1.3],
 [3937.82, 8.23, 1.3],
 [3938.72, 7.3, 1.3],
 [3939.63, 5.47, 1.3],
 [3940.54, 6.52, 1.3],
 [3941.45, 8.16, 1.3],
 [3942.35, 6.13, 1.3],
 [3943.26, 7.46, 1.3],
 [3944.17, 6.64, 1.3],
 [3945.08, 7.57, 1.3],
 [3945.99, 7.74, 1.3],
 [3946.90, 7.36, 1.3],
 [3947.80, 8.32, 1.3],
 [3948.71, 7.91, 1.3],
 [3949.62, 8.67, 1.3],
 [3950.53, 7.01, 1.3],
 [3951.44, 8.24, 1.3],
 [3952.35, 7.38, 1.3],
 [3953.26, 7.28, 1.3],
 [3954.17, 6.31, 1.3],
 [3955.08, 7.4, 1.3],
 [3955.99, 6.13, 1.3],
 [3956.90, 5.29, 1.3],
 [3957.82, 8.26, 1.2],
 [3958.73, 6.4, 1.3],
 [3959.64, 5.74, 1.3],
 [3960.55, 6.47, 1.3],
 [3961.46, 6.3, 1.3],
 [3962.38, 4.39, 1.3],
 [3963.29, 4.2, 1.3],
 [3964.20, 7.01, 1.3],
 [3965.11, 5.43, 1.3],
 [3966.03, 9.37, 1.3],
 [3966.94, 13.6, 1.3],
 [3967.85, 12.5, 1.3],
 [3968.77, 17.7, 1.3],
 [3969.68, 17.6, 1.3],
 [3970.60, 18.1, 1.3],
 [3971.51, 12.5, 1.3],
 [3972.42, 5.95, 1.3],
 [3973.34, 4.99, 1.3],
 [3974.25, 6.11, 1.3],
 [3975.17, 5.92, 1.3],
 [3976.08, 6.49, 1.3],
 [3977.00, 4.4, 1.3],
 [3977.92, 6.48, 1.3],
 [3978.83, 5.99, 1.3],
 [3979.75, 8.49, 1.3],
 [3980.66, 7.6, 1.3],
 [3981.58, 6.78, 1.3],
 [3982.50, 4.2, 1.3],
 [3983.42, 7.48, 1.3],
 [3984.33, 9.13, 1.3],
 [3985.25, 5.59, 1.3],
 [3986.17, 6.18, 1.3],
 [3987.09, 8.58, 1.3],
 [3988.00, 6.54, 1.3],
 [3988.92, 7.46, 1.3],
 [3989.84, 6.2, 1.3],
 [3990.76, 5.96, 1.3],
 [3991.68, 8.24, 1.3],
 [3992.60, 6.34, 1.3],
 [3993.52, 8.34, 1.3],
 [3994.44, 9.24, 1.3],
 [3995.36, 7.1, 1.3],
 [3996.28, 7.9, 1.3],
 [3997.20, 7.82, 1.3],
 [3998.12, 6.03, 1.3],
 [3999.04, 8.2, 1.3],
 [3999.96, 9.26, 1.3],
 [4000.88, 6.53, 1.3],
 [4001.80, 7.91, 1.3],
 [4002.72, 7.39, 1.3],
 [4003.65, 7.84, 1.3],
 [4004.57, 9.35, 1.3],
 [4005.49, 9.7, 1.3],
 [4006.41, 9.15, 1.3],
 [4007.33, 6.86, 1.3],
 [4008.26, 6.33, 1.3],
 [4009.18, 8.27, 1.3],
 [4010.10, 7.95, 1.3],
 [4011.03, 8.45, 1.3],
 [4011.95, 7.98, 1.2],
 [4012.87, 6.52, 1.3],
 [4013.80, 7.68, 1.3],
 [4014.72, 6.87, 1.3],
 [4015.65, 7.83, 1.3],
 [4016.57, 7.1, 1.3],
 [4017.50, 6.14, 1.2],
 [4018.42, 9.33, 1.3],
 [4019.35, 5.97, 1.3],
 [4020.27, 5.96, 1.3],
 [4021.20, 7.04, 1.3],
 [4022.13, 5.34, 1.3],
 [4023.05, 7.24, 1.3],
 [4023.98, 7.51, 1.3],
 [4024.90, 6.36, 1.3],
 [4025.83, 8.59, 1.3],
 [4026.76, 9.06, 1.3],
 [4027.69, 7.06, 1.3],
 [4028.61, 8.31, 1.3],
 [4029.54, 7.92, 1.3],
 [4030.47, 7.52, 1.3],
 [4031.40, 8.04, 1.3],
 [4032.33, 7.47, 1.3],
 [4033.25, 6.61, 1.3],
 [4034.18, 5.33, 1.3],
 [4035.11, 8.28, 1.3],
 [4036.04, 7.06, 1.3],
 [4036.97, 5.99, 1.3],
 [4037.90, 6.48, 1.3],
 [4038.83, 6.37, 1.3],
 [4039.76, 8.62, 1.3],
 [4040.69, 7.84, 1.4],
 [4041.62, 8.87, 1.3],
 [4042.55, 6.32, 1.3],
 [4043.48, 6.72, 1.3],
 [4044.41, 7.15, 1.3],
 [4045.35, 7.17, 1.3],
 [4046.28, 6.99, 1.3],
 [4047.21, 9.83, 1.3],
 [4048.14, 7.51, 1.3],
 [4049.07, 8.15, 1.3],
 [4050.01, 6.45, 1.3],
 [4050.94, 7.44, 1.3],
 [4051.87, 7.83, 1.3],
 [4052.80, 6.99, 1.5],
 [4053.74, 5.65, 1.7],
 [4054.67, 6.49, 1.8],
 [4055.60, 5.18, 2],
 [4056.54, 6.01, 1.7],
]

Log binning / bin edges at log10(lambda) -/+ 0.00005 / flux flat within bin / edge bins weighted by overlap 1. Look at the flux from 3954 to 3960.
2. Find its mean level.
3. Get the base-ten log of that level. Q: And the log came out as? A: 0.81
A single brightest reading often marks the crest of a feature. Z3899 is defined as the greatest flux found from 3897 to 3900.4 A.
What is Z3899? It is 6.99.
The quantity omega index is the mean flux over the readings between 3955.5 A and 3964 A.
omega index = 5.9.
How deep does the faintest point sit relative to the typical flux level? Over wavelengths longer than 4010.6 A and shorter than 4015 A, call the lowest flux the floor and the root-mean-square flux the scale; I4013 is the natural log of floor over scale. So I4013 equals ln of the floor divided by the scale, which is -0.14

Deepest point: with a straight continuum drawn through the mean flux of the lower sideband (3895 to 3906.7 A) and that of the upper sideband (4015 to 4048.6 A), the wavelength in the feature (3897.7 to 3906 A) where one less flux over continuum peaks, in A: 3898.12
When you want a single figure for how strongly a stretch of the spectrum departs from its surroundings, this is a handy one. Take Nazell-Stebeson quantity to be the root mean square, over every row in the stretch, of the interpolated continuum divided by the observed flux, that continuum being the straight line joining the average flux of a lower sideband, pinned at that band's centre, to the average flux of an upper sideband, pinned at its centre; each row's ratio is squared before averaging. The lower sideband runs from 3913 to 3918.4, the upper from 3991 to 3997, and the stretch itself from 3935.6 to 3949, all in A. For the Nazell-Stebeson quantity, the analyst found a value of 1.14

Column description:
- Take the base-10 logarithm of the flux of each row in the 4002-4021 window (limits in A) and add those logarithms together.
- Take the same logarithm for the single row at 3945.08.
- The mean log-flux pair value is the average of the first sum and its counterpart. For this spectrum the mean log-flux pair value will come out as 9.2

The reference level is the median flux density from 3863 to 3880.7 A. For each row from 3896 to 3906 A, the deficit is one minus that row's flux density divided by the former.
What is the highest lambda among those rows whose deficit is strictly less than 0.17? 3905.31 A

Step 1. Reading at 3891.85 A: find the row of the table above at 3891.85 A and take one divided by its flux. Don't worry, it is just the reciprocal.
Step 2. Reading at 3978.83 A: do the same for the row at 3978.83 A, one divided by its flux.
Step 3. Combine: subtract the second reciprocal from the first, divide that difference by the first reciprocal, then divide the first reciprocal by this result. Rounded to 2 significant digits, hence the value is -1.4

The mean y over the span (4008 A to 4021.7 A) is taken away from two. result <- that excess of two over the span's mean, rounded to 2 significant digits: -5.3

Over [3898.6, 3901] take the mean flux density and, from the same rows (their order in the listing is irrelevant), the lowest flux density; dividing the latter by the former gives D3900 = 0.95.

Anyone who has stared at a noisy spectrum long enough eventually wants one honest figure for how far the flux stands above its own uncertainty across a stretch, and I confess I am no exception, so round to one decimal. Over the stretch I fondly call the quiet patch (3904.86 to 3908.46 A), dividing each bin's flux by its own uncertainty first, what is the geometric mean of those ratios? 5.5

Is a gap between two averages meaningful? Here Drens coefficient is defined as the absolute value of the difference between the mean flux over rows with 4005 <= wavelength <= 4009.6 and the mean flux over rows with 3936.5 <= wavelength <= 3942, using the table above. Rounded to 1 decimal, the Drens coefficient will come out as 1.0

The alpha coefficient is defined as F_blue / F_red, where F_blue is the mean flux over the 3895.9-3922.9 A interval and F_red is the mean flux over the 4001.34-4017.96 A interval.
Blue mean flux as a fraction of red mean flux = 0.91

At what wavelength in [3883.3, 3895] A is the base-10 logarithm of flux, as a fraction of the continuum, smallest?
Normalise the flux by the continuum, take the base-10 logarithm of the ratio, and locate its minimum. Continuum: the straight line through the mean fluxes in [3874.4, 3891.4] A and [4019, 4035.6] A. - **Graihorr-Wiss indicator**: 3885.58 A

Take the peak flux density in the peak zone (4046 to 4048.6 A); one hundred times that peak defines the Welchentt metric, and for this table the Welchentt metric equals 983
